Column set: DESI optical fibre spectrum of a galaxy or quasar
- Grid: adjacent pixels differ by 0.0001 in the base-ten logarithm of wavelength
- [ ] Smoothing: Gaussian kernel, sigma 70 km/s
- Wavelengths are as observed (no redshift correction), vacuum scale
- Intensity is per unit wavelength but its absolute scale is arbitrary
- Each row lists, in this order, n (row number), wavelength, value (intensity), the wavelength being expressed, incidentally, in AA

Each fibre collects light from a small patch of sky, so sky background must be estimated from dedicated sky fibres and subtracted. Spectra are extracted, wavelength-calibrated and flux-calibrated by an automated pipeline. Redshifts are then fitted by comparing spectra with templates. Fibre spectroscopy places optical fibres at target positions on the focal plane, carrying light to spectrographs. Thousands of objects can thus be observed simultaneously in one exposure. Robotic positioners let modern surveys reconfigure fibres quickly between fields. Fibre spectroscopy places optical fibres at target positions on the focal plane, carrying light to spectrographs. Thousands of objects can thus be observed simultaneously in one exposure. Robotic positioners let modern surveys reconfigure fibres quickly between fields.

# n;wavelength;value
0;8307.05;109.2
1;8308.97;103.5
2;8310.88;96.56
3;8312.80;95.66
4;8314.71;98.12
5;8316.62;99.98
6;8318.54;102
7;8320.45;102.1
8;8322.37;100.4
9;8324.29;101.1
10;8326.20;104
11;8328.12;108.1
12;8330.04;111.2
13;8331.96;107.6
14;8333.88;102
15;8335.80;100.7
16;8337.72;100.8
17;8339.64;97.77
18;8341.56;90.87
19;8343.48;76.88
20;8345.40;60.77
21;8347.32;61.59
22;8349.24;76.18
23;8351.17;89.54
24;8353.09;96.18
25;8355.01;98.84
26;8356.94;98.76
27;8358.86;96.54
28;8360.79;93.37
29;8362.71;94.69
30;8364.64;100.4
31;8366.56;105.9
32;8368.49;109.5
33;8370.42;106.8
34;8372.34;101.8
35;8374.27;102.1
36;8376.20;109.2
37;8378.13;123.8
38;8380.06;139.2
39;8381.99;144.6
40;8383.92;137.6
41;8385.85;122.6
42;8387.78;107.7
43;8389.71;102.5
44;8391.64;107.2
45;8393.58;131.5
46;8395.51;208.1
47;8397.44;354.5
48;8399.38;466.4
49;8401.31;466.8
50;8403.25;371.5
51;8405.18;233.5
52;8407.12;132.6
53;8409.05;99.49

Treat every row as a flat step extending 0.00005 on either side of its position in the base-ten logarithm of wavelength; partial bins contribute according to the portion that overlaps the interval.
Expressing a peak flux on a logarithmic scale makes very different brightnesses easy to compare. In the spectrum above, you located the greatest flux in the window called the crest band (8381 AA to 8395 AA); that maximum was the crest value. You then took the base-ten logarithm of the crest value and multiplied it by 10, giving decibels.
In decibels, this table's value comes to 21.6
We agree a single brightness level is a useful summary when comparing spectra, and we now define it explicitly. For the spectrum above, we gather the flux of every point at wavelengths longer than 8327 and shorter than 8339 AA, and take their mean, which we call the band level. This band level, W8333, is 105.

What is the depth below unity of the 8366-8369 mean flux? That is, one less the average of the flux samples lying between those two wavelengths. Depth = -107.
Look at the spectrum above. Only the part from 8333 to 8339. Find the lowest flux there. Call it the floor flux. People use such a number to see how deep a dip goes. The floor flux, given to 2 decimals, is 100.70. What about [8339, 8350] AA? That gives 60.77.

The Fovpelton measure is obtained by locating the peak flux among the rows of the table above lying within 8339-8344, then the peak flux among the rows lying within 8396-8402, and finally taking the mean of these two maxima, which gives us 282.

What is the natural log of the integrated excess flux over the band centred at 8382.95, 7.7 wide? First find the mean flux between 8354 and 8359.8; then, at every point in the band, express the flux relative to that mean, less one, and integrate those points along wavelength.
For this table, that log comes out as 1.1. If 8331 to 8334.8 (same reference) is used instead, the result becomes -1.3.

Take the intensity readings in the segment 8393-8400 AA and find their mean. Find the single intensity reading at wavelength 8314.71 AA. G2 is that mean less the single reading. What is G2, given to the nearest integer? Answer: 192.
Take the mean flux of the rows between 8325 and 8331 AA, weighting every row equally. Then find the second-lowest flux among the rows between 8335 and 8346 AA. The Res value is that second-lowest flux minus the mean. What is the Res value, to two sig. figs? -31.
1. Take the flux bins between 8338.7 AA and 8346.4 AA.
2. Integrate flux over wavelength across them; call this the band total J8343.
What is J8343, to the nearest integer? 627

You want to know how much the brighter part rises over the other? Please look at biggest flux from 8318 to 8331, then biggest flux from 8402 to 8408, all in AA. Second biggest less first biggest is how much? 260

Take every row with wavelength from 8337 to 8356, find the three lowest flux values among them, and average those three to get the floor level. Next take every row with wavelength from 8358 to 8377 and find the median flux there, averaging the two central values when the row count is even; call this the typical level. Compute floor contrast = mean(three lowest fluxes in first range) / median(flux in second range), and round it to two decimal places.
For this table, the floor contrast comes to 0.65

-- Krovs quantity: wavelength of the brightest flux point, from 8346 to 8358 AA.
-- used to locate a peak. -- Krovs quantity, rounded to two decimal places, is 8355.01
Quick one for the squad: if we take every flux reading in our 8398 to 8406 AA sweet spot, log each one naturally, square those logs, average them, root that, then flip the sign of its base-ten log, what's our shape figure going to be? -0.772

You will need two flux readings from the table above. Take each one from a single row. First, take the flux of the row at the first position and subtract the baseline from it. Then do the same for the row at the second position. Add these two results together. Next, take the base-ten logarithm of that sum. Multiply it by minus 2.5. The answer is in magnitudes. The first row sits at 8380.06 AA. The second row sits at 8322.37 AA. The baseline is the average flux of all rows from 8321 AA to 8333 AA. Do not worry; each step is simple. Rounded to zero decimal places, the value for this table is -4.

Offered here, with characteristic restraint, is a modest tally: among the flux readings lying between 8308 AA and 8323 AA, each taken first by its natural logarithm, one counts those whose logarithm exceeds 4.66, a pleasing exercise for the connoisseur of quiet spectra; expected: 0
